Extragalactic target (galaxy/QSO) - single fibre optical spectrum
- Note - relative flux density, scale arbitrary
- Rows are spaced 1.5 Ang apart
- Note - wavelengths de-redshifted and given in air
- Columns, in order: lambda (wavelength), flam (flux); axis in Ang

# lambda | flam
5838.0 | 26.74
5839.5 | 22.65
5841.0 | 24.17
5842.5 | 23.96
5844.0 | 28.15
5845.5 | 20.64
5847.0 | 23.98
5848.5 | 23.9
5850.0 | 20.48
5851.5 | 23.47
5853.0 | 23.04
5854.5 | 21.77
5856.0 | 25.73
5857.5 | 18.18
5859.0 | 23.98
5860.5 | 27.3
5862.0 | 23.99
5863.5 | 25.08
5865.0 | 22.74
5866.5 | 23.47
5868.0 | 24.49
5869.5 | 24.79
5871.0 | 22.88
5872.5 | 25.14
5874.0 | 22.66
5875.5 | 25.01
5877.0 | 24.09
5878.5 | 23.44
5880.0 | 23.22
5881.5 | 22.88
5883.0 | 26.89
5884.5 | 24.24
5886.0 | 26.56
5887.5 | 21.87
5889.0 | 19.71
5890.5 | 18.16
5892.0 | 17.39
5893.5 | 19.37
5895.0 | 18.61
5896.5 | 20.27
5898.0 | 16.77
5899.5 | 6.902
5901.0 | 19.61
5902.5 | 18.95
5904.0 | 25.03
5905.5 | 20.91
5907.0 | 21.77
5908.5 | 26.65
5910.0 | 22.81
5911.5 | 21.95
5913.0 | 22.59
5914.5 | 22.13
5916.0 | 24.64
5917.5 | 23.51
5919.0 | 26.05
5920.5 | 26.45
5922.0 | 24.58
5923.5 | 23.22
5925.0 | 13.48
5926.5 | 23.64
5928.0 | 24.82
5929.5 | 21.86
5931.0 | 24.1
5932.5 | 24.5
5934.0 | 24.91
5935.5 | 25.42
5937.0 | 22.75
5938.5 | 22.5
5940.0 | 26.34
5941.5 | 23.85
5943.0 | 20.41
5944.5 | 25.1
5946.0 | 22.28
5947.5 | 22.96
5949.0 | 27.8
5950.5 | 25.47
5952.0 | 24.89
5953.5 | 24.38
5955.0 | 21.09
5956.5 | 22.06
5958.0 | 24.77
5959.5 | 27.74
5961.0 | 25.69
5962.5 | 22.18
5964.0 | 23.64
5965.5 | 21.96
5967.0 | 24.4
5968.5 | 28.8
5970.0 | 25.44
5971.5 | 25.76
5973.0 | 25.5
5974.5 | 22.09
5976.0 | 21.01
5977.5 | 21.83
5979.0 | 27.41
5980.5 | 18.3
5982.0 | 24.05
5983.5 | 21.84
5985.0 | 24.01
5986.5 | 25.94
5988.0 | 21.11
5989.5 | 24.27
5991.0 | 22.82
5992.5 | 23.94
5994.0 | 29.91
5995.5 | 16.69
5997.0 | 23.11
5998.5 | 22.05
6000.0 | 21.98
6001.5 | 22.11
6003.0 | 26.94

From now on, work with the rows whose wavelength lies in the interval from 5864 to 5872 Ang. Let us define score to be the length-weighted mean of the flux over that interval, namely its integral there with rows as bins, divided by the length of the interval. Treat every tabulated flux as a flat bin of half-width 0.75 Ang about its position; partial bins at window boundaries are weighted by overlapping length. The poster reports 23.8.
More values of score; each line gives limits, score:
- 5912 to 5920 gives 23.8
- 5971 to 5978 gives 23.2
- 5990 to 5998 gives 23.3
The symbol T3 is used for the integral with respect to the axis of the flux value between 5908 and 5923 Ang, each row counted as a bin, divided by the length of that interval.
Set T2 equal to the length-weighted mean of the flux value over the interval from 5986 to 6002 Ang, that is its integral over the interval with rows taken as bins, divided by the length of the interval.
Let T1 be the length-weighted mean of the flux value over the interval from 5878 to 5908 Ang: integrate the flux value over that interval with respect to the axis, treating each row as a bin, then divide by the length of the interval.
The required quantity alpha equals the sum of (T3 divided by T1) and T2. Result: 24.22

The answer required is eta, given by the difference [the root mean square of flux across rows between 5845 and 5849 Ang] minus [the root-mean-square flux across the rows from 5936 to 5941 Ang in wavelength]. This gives -1.0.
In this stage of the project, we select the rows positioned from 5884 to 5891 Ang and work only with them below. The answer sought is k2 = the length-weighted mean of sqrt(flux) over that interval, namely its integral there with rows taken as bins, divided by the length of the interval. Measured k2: 4.70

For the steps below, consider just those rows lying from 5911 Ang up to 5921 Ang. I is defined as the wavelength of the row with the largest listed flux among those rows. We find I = 5920.5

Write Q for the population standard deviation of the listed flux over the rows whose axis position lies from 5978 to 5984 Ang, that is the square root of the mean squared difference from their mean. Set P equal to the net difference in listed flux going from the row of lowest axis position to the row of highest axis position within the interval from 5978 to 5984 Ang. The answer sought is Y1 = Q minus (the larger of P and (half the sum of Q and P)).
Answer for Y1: 4.4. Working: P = -6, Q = 3.31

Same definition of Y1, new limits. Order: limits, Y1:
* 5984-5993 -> 0.8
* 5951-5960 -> -0.7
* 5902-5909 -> -4.9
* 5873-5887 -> -2.4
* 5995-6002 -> -3.1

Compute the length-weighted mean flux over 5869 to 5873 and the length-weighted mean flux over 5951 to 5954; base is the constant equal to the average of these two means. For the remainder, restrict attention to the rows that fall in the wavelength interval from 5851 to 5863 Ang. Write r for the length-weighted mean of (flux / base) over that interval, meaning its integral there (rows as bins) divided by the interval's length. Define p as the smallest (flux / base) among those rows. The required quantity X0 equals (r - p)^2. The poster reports 0.047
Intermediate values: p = 0.74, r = 0.96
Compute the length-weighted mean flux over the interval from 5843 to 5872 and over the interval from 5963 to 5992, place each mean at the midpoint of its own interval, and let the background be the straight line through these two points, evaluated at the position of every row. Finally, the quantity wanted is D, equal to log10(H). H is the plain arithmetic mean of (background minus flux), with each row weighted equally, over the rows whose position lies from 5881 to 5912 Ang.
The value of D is 0.4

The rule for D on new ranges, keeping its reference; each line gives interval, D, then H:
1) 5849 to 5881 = -1.5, 0.0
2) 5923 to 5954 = -1.0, 0.1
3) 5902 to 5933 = -0.2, 0.6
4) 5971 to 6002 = -0.3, 0.6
